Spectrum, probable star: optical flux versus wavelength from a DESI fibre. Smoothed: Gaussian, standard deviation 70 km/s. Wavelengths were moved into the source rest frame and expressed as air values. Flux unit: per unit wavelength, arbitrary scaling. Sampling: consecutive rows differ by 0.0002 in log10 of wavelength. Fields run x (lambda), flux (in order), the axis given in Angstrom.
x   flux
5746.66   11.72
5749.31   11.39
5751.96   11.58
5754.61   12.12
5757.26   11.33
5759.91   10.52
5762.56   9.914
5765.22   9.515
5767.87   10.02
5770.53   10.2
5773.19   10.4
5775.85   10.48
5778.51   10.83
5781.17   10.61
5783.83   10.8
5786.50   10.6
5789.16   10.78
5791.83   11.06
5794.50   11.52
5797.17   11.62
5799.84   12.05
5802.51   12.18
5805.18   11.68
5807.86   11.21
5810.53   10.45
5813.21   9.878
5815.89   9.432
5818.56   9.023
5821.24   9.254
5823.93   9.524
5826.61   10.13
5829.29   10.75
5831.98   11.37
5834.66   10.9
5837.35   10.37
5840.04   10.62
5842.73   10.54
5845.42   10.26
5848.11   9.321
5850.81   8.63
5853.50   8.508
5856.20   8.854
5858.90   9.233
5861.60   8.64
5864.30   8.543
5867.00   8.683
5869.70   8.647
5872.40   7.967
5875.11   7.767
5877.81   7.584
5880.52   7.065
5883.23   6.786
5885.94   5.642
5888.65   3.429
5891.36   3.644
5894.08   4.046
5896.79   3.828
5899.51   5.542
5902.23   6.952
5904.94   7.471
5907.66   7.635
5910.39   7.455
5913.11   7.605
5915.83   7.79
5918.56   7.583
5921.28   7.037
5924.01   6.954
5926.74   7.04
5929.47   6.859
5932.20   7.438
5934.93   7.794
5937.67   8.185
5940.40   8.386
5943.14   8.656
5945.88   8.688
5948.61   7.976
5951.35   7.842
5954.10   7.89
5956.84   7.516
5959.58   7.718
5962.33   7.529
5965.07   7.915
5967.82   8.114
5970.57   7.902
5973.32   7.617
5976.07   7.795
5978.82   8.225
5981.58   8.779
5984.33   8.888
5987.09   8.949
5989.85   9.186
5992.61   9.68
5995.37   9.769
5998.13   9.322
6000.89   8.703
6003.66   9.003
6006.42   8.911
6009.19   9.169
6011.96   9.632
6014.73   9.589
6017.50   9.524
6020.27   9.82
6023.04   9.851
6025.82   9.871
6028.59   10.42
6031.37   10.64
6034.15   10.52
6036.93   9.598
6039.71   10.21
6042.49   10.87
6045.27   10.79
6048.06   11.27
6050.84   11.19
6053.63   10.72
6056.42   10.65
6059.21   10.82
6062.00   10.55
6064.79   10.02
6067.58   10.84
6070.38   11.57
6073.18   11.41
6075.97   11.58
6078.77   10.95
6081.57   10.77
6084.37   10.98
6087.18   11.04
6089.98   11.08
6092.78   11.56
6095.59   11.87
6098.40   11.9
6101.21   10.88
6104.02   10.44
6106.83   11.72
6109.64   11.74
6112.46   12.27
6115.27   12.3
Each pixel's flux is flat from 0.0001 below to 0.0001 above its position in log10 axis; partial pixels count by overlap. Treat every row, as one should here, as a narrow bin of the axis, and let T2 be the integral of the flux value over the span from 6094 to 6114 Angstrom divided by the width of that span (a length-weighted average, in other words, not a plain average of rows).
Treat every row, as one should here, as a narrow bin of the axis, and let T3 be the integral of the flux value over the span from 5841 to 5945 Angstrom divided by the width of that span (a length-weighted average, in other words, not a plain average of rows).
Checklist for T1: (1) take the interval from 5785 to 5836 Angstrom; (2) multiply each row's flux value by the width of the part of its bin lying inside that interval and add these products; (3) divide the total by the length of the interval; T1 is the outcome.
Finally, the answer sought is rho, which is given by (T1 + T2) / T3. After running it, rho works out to 2.97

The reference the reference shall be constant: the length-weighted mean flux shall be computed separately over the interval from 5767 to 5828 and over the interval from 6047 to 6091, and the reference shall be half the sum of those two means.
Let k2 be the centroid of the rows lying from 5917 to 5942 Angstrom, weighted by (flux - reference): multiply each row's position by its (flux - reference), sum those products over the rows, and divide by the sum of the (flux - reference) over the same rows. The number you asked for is 5928.7 Angstrom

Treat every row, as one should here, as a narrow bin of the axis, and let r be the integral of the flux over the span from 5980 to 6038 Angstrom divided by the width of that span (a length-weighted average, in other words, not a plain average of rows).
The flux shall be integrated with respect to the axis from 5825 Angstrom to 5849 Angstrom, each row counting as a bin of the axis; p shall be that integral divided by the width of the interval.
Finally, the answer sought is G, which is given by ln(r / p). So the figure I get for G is -0.10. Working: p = 10.5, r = 9.5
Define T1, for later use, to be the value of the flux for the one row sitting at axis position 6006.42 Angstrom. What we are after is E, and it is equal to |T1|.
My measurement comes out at 8.9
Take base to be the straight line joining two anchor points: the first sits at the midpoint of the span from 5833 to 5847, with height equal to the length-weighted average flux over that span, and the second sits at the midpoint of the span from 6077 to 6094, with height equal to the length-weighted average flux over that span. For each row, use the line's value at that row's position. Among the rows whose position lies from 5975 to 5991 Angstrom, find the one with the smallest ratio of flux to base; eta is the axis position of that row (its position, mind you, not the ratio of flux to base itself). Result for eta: 5976.07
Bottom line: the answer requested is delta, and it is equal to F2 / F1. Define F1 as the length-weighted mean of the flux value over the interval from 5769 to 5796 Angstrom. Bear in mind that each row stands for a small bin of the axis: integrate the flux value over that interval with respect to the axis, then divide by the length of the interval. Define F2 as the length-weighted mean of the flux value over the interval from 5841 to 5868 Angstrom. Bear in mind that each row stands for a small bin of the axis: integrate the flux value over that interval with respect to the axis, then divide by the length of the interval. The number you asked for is 0.9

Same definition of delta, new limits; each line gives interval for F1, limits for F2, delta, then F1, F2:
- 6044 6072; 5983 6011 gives 0.8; 10.8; 9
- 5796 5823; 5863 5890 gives 0.7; 10.7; 7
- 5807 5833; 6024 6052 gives 1.0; 10.1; 11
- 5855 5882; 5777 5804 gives 1.4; 8.3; 11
